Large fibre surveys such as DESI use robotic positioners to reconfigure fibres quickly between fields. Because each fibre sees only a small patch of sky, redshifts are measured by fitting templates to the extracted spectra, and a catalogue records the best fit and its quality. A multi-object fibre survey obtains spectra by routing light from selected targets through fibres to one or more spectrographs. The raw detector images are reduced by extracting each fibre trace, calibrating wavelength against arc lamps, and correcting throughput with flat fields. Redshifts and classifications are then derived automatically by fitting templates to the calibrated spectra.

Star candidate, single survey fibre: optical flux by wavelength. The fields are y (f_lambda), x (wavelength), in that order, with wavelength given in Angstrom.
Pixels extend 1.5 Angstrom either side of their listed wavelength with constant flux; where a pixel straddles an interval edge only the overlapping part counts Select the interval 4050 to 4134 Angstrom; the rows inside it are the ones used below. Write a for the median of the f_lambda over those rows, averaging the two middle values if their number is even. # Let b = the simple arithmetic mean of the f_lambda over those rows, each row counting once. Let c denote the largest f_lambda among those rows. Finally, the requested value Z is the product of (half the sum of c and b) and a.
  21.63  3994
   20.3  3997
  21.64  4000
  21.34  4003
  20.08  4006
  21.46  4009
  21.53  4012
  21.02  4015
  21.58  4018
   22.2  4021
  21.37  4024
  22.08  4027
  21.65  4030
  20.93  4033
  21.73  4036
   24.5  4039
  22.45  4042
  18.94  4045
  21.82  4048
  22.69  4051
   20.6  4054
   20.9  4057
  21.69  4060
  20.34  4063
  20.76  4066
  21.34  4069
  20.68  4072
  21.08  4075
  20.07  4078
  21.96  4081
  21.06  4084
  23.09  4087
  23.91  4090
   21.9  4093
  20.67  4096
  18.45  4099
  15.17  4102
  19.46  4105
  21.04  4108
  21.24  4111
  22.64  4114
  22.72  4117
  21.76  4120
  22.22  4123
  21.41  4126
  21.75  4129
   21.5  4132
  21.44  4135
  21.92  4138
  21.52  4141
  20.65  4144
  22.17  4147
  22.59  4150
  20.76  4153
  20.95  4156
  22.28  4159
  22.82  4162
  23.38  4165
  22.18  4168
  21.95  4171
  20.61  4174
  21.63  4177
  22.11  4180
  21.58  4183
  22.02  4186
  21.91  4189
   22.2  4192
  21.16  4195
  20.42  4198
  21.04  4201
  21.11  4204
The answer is 480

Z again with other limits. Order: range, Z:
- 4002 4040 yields 497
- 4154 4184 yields 499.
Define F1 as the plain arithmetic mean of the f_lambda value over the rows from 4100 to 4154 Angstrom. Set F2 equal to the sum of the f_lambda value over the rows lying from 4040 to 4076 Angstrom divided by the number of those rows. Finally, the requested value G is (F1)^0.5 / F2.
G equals 0.218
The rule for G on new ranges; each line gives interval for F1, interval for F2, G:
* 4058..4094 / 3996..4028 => 0.217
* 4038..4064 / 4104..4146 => 0.216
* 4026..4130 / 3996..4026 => 0.217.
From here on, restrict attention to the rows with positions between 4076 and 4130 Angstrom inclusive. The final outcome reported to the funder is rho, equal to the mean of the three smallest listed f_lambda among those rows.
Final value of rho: 17.7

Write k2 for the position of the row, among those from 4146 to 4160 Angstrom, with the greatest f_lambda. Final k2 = 4150 Angstrom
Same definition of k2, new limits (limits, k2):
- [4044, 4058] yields 4051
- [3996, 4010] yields 4000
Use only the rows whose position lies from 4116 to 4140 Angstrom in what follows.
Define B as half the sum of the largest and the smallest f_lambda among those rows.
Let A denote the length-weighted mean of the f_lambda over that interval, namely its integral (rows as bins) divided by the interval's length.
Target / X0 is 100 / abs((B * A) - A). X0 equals 0.2176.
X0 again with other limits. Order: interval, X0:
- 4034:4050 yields 0.2205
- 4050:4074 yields 0.2311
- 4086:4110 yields 0.2641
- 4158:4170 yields 0.2027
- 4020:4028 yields 0.2202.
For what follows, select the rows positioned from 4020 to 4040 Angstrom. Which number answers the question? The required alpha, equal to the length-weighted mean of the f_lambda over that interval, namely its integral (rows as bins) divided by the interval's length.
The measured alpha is 22.0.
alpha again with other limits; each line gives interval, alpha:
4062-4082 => 20.9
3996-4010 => 21.0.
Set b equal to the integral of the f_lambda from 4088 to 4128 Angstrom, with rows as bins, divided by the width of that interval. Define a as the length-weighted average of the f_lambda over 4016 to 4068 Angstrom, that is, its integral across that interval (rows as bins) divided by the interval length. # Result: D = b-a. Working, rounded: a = 21.5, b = 21.0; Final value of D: -0.5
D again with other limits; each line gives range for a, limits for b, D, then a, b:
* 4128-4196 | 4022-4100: -0.4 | 21.8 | 21.4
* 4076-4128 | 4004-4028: 0.3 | 21.1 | 21.4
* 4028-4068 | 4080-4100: 0.2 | 21.5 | 21.6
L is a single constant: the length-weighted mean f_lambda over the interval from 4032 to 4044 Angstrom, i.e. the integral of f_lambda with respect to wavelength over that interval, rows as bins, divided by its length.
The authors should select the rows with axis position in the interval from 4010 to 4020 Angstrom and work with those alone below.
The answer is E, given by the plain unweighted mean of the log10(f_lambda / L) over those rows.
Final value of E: -0.019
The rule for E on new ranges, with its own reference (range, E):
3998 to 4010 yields -0.024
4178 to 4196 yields -0.010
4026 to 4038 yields -0.014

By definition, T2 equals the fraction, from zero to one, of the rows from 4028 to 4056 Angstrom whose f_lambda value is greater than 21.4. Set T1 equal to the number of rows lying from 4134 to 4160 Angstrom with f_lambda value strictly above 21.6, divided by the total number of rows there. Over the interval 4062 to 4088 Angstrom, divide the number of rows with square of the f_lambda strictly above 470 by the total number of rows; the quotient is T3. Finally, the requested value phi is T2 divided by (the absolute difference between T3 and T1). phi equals 3.0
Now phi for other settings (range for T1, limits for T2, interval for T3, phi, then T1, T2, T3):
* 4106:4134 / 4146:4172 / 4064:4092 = 3.5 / 0.56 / 0.8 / 0.33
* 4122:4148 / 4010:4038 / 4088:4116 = 6.0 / 0.44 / 0.7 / 0.33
